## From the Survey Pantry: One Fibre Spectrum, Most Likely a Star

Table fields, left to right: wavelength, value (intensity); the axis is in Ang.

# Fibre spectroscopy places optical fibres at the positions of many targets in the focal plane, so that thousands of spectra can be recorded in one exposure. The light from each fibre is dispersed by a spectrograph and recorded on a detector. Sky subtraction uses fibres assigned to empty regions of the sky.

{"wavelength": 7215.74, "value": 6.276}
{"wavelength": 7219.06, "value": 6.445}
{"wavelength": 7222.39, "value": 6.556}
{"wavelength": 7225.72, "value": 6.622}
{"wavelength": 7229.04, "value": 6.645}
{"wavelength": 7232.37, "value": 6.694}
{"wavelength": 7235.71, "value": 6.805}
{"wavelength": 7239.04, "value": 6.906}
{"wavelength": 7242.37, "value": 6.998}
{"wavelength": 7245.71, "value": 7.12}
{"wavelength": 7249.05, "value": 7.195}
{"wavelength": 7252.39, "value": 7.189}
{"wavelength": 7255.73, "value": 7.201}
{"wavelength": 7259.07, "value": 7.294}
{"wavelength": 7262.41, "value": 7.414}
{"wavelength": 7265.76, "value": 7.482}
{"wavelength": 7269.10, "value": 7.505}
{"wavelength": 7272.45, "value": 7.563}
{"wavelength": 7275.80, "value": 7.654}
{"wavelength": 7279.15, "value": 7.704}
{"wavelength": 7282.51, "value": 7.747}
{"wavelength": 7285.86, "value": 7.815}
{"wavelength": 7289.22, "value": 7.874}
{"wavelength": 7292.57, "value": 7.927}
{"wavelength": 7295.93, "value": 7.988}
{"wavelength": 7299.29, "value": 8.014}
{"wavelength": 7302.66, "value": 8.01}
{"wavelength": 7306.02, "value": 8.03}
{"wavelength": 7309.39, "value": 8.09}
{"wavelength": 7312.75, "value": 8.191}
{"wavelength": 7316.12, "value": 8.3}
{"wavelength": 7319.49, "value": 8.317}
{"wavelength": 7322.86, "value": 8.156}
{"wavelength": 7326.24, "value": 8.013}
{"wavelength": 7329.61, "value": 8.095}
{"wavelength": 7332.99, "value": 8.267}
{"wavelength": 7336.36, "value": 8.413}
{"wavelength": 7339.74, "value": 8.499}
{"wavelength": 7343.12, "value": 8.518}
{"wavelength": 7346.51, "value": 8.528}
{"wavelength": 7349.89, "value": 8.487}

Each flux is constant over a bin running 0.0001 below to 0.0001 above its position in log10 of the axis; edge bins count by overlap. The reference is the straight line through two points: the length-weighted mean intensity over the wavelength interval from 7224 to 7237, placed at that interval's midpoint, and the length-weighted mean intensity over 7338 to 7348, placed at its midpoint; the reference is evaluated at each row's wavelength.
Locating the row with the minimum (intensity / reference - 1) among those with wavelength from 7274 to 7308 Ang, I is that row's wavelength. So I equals 7306.02 Ang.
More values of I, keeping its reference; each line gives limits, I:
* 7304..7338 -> 7326.24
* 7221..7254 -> 7232.37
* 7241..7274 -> 7255.73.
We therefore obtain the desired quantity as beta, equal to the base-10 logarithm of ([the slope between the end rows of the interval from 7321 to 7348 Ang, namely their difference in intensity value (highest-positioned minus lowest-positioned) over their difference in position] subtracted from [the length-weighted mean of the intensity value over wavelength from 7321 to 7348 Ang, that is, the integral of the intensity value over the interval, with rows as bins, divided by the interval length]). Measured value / 0.919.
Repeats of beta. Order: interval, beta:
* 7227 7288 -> 0.861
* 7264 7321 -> 0.896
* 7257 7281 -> 0.875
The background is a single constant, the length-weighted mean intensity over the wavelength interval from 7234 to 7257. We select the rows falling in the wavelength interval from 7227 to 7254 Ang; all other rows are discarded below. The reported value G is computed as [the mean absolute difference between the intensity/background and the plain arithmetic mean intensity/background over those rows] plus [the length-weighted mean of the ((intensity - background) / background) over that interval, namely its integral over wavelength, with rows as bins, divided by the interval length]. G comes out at 0.009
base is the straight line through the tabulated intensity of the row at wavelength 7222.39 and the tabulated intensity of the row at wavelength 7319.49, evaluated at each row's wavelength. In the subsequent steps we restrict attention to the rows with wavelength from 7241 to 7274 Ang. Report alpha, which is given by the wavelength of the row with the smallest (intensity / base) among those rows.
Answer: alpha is 7255.73 Ang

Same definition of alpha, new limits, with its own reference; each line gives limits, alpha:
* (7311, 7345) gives 7326.24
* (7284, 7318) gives 7309.39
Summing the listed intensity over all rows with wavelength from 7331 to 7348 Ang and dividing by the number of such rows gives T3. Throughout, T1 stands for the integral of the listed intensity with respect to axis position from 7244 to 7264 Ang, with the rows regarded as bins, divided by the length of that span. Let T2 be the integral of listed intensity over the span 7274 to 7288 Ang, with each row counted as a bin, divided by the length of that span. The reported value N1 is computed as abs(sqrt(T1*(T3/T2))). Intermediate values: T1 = 7.2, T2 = 7.7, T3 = 8.4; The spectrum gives 2.81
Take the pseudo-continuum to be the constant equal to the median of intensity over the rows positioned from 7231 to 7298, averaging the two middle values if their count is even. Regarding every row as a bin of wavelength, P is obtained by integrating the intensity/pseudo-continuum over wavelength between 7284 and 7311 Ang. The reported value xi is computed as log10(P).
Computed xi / 1.46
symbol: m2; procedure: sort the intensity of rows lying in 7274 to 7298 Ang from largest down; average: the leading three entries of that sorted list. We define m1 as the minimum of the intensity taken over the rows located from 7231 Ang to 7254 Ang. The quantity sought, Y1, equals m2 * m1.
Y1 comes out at 53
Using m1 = 6.694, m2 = 7.9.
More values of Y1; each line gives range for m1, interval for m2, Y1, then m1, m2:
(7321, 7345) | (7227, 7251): 57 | 8.013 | 7.1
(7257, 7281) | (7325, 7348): 62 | 7.294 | 8.5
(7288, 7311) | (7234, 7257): 57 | 7.874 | 7.2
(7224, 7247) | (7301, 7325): 55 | 6.622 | 8.3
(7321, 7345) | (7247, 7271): 60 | 8.013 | 7.5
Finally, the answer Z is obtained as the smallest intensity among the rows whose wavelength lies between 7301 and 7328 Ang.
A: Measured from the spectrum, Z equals 8.01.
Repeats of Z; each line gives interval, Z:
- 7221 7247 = 6.556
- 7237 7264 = 6.906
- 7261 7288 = 7.414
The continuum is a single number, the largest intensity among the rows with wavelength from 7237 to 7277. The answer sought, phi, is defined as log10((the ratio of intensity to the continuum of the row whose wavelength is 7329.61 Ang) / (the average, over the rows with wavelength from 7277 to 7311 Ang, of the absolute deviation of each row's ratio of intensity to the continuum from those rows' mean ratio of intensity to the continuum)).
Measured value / 1.88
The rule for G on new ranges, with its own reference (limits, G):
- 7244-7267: 0.045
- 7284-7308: 0.137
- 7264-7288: 0.098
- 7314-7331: 0.174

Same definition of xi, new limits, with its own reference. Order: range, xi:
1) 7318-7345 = 1.48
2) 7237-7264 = 1.41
